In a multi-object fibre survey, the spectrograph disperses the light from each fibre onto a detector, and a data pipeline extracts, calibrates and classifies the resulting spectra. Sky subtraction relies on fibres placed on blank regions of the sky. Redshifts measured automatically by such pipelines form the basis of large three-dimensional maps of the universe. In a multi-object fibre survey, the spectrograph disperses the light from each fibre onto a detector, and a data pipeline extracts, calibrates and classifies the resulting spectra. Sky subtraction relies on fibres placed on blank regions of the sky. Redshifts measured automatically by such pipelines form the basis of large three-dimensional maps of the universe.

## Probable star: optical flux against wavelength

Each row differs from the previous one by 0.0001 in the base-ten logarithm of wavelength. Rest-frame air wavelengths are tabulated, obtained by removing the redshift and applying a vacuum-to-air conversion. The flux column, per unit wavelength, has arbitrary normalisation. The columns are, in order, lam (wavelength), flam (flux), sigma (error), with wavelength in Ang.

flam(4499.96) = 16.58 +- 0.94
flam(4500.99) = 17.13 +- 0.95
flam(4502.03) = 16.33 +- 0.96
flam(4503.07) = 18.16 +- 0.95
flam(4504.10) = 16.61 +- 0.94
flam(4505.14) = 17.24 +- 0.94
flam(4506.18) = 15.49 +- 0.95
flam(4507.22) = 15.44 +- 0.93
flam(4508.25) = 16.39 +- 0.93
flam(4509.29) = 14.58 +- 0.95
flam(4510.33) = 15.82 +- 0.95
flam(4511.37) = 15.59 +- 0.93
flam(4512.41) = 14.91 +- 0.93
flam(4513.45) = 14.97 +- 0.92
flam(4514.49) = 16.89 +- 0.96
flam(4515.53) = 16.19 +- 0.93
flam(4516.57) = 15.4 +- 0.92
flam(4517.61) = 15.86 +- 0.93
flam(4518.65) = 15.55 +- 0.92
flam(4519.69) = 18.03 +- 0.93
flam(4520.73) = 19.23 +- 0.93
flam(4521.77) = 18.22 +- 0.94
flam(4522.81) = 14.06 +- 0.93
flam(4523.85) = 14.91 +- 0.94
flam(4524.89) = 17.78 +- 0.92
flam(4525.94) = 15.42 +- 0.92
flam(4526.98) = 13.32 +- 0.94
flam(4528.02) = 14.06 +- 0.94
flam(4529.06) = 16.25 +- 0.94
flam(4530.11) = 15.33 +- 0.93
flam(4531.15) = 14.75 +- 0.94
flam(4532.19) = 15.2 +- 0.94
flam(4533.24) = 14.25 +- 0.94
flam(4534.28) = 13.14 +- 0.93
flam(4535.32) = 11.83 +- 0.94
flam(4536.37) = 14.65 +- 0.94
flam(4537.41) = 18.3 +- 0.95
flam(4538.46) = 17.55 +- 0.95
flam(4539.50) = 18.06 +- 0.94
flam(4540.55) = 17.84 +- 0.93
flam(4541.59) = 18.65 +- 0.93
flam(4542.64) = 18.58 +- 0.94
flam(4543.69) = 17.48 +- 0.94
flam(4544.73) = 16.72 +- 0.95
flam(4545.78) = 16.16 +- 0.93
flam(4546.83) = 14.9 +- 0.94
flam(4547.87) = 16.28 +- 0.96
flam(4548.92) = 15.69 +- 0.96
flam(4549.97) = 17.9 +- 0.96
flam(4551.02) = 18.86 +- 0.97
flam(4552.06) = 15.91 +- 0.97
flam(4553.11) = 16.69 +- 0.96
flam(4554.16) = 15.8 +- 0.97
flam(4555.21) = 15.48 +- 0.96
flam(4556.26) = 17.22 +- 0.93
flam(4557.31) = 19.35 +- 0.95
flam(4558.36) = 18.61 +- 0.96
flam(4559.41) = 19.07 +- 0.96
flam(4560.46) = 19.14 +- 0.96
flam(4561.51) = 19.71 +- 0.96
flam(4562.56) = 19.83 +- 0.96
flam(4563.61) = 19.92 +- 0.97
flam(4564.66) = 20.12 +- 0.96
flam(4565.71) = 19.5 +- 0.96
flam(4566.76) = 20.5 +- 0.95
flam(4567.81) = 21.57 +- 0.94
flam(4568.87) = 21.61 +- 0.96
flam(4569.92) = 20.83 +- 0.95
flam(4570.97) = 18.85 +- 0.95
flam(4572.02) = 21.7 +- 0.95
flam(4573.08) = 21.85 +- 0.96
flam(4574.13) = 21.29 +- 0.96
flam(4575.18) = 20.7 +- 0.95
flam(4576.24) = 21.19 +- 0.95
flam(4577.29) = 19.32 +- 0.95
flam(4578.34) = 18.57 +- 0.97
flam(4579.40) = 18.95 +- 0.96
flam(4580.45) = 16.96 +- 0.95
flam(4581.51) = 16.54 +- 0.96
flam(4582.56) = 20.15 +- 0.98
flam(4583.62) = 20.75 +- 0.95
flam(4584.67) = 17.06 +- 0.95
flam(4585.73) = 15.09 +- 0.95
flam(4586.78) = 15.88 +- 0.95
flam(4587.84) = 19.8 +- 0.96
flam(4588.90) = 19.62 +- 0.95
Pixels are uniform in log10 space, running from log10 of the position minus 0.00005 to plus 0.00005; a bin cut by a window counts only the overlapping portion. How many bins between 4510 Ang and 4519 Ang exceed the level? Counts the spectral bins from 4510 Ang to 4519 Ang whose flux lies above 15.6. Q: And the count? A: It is 4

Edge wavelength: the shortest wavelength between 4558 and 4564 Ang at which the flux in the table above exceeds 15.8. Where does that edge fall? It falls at 4558.36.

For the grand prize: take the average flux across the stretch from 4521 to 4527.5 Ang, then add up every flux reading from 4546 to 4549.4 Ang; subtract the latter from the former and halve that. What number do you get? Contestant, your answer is -16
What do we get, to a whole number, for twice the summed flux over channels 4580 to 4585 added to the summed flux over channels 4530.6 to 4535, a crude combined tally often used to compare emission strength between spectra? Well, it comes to 240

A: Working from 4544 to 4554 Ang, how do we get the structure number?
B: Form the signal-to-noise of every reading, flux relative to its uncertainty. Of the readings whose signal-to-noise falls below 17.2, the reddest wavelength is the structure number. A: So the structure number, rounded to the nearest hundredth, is 4552.06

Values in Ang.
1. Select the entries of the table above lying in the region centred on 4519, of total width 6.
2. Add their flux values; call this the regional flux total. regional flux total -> 102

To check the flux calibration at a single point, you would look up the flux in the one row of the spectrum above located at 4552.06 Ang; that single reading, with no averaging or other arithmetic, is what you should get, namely 15.91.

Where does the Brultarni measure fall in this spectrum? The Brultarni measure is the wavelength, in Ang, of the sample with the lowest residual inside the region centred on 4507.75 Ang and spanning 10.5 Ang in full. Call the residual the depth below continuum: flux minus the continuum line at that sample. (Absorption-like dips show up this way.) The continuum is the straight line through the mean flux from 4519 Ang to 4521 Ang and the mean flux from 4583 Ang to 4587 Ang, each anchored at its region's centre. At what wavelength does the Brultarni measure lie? 4509.29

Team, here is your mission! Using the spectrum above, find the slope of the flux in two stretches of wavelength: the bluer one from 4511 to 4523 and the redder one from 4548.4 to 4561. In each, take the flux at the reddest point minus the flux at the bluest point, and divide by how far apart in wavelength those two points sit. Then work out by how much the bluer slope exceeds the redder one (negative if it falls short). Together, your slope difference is -0.4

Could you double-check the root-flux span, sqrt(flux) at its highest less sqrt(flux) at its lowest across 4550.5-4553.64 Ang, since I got 0.35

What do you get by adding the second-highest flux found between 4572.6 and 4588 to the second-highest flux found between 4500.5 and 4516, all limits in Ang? 38.5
